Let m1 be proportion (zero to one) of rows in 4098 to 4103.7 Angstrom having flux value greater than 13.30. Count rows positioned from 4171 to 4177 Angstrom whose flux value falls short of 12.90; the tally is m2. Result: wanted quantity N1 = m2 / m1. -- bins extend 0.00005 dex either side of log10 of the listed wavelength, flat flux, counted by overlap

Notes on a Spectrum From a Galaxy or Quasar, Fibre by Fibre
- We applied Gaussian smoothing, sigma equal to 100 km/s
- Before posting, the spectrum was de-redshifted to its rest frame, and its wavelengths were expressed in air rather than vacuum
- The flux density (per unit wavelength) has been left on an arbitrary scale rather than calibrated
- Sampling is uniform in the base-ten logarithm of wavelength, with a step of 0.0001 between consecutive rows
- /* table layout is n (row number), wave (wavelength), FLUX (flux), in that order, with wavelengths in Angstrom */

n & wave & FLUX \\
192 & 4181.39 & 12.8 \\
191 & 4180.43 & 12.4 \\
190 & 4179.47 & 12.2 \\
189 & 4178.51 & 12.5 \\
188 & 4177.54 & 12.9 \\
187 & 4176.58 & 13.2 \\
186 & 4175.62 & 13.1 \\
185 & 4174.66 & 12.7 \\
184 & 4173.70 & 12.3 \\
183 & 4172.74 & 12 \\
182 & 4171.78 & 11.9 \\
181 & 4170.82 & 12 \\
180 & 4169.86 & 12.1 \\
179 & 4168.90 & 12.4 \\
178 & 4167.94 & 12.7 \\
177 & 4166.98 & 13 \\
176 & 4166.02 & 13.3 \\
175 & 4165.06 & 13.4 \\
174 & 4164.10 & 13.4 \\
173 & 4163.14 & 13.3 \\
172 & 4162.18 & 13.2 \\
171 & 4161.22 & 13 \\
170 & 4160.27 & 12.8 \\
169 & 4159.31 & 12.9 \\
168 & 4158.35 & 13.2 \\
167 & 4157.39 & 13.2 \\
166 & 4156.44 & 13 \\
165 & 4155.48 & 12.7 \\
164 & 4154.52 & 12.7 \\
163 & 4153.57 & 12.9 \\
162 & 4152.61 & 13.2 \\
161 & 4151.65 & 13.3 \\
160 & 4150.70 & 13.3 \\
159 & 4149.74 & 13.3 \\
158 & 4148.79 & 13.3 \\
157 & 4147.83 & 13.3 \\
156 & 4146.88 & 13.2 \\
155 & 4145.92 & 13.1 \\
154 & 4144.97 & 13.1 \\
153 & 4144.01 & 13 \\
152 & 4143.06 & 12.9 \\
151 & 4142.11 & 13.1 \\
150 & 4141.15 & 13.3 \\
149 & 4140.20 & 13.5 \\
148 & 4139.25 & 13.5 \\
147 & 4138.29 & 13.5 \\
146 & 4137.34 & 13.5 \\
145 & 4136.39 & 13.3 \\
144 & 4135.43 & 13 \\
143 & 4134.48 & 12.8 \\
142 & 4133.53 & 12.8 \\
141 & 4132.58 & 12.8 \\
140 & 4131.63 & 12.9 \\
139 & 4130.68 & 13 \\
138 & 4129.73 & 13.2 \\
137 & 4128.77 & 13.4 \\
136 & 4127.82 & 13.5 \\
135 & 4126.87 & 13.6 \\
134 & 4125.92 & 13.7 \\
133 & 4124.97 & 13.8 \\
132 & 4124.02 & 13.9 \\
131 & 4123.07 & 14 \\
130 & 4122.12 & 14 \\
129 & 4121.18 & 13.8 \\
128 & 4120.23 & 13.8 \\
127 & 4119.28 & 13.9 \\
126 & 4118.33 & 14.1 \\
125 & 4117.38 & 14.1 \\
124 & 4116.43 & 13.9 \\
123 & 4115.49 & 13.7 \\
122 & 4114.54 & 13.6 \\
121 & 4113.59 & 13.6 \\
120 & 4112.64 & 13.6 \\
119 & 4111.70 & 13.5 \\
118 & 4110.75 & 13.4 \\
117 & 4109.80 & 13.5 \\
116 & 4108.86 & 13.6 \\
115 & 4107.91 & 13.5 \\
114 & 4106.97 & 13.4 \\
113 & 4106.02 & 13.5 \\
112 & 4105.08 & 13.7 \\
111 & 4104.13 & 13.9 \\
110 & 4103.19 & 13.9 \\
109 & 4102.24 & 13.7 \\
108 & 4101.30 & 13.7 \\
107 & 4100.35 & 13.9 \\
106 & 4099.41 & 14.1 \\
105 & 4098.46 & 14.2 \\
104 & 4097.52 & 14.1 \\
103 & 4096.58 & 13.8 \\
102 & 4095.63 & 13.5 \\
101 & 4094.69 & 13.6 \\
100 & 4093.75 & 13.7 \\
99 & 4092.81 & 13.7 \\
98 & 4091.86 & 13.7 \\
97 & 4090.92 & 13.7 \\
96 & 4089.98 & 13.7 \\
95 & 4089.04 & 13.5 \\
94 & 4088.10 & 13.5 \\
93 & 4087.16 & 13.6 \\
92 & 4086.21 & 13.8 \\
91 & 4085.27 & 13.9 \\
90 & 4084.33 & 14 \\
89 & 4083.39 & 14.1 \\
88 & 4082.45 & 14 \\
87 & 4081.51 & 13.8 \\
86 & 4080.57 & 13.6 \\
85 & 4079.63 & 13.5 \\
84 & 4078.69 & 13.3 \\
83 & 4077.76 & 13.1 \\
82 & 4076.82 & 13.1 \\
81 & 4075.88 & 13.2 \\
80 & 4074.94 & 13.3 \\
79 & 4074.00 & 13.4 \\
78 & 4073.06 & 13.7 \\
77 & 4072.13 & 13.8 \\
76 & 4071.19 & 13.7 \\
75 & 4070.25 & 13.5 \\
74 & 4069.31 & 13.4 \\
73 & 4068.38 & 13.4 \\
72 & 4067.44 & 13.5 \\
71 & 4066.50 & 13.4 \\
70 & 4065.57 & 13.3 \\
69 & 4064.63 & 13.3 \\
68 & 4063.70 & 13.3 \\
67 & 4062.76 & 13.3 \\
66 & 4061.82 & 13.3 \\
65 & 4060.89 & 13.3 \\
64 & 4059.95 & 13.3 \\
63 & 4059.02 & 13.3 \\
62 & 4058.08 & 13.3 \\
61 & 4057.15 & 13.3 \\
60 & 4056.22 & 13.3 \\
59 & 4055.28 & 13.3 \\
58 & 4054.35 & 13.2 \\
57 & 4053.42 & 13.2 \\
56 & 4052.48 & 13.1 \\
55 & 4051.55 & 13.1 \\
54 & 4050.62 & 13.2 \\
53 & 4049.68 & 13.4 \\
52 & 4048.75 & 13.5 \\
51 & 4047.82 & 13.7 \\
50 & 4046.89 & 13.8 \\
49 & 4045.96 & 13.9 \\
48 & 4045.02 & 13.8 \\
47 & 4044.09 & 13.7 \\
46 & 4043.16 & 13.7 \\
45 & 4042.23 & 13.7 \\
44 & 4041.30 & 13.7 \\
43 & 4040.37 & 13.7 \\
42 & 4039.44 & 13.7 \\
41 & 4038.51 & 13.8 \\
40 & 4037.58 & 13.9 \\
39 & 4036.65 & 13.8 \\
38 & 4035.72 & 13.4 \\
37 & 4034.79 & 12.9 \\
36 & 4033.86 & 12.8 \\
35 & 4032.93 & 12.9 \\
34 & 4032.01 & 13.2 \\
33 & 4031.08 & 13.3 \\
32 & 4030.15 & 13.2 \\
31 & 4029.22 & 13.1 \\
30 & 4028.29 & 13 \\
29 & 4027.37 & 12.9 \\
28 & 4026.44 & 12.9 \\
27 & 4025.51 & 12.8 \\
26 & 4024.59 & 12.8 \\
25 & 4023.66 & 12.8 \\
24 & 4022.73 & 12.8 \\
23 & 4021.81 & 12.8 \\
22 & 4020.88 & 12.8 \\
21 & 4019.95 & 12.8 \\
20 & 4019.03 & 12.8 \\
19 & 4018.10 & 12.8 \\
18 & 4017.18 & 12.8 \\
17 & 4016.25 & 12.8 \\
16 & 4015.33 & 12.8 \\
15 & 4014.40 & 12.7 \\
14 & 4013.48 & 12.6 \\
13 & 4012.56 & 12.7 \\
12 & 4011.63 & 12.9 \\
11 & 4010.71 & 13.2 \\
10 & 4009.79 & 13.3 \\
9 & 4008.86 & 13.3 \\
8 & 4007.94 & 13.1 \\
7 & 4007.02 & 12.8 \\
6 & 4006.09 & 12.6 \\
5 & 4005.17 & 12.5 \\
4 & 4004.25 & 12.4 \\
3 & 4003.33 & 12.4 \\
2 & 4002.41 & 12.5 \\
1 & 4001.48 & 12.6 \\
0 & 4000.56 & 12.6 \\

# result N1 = 4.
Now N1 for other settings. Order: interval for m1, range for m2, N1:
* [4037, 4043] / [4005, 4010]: 3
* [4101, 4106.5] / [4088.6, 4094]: 0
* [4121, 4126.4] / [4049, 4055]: 0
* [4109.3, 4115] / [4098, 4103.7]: 0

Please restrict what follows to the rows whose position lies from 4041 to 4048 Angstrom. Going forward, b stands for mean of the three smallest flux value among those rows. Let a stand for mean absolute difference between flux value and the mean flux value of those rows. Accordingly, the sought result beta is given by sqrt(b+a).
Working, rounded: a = 0.06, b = 13.70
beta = 3.71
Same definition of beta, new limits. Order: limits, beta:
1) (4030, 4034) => 3.63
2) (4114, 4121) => 3.72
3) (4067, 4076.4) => 3.67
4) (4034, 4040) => 3.69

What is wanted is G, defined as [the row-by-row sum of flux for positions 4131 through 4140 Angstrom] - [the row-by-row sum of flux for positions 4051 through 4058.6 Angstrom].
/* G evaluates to 12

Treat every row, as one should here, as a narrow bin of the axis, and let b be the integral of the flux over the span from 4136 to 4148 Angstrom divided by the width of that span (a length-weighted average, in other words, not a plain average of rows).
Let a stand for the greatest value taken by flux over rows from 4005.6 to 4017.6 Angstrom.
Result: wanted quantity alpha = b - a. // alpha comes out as 0.0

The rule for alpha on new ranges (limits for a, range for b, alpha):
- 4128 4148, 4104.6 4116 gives 0.1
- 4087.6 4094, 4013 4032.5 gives -0.8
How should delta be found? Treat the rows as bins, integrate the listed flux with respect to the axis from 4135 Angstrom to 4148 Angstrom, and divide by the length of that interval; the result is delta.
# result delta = 13.2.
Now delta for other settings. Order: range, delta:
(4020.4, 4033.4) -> 12.9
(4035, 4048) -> 13.7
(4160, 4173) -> 12.8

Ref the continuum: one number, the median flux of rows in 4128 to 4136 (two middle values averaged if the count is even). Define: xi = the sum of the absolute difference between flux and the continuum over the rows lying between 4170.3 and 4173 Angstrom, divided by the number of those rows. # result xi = 1.0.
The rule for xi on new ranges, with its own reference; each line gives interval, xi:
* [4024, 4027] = 0.1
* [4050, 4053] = 0.2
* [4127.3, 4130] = 0.4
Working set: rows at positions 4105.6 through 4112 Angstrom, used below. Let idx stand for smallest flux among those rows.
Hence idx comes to 13.4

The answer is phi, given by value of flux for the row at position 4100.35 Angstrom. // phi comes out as 13.9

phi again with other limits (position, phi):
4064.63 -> 13.3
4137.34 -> 13.5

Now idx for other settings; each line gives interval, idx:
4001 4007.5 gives 12.4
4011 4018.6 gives 12.6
